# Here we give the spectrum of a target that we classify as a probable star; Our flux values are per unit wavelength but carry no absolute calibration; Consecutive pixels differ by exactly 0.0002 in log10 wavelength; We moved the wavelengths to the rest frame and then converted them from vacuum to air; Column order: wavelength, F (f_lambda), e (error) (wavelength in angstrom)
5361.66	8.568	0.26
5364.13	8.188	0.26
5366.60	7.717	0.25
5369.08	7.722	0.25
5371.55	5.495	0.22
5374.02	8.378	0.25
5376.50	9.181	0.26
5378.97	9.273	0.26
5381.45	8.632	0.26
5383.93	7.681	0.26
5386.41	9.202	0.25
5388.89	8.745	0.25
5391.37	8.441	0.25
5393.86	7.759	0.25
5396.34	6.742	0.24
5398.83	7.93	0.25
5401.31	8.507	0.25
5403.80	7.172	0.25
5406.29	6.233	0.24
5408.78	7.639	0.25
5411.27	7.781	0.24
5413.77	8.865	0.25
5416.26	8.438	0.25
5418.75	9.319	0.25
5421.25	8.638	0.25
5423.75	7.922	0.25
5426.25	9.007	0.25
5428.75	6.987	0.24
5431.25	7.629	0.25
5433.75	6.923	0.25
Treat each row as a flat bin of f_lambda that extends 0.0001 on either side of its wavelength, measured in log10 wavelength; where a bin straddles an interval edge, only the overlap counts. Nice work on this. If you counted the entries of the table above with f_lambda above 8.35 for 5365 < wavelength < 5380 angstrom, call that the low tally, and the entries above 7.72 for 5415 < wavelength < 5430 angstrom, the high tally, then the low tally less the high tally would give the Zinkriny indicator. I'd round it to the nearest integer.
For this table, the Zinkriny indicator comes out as -2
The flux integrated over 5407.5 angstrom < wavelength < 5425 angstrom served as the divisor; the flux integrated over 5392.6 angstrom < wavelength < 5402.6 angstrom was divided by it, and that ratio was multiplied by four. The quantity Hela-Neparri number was 2.1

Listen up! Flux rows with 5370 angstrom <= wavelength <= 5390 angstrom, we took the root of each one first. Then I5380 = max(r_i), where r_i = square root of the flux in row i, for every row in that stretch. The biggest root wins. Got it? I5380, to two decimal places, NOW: 3.05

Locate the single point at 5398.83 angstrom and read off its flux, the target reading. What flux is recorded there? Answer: 7.93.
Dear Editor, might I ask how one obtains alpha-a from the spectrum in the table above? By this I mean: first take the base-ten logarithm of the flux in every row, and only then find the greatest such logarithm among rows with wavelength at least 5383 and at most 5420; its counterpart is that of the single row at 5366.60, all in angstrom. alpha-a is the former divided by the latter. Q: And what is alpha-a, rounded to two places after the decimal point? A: 1.09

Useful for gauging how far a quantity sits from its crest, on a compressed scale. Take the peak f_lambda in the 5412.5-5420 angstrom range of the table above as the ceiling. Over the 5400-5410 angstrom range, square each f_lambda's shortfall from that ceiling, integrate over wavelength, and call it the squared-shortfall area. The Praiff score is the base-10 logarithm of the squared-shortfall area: 1.6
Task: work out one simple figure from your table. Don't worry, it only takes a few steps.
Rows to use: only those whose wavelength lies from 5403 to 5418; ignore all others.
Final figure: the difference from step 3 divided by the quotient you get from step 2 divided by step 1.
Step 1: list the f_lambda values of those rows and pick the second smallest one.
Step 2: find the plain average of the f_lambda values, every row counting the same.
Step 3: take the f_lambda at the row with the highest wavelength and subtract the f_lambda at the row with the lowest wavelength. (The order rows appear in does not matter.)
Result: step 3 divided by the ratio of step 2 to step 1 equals 1.2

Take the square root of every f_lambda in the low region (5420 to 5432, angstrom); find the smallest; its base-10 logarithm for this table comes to 0.422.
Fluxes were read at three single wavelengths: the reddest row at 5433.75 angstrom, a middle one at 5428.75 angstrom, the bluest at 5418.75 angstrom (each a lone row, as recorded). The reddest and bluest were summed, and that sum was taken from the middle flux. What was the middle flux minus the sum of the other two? -9.3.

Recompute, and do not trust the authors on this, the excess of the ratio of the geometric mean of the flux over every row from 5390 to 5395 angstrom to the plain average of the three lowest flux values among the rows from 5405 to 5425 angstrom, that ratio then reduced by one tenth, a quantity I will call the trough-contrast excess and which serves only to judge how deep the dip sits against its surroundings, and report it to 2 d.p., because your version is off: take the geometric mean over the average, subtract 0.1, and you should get 1.02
